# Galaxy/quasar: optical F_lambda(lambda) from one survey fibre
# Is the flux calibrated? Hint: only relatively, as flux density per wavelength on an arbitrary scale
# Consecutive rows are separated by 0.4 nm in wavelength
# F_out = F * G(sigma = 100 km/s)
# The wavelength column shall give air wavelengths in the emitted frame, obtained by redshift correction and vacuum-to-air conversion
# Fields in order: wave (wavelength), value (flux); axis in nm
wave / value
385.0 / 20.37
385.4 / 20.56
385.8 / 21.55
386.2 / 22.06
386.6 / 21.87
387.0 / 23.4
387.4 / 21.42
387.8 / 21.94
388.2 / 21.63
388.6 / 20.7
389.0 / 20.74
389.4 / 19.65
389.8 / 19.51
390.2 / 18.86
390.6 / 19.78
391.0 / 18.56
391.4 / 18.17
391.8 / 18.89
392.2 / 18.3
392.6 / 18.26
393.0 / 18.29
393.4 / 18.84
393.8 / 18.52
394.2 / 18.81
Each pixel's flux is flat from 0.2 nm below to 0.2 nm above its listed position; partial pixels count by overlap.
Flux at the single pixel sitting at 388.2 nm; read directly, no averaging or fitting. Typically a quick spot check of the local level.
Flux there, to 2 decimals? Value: 21.63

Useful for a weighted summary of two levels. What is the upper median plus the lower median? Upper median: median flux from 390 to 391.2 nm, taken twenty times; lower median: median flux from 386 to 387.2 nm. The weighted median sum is 399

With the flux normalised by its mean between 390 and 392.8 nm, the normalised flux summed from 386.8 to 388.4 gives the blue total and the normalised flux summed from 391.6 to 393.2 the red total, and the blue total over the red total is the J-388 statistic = 1.20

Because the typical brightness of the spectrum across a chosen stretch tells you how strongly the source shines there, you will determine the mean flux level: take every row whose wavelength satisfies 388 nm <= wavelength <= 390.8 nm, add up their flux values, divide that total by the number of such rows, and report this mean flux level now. 20.1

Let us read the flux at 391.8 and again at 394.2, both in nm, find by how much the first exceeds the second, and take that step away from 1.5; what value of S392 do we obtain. 1.4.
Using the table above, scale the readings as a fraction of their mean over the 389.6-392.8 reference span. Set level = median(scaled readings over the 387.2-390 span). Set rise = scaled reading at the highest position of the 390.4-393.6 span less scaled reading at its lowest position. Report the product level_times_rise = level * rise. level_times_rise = -0.055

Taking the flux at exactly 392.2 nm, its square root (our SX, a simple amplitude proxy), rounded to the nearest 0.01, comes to 4.28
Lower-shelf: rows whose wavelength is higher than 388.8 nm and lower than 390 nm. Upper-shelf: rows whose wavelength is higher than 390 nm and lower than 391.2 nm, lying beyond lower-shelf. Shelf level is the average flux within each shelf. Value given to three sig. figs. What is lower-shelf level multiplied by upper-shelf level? 381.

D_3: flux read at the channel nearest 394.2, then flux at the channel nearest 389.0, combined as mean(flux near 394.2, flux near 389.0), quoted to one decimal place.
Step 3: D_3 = 19.8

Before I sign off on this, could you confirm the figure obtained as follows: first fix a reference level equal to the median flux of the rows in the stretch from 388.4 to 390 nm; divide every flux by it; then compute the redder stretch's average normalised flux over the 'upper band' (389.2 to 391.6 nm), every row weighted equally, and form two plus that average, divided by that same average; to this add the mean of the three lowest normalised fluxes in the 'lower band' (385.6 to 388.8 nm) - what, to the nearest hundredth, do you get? 4.17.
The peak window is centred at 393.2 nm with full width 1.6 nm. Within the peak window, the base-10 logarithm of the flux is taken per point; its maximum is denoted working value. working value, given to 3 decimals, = 1.275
